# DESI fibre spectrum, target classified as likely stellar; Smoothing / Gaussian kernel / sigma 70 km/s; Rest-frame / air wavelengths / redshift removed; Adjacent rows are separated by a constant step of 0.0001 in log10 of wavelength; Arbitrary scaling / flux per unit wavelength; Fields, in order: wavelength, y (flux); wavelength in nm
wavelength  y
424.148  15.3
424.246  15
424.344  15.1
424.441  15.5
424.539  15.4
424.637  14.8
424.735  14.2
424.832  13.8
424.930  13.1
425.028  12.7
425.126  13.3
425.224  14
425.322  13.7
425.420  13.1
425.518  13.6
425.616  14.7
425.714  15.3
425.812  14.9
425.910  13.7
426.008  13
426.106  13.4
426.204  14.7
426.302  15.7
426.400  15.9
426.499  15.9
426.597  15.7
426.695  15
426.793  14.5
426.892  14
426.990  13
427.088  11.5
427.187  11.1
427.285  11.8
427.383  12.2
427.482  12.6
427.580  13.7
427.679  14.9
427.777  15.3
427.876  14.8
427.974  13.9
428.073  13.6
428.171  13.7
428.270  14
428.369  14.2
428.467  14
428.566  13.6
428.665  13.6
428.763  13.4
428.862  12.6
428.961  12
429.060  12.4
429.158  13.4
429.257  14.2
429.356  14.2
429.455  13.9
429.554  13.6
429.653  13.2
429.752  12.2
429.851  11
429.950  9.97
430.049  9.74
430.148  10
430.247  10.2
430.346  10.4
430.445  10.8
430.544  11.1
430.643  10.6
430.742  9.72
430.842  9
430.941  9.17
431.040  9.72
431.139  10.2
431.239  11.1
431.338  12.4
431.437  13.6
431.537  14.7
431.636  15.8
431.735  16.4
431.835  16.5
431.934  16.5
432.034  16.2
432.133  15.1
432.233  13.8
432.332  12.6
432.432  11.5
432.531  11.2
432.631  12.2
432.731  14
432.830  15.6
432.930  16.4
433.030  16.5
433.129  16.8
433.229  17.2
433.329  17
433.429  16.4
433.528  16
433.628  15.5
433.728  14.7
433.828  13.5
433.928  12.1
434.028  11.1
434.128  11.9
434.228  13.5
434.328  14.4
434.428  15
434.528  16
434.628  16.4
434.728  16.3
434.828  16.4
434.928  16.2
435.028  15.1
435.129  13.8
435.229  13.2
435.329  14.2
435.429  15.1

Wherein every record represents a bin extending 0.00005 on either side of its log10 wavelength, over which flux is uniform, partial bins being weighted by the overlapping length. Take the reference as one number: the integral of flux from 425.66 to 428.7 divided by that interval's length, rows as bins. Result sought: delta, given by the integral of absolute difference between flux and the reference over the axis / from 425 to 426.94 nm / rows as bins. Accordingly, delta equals 1.7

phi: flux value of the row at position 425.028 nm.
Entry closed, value 12.7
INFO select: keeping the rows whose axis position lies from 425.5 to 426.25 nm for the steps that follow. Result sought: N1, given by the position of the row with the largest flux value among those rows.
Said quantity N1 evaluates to 425.714 nm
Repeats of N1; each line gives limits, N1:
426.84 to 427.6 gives 426.892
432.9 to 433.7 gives 433.229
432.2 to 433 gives 432.930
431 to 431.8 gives 431.735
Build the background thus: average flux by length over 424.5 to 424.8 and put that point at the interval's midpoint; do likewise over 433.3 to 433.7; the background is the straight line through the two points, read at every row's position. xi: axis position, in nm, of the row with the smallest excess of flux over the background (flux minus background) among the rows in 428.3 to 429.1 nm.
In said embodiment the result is 428.961 nm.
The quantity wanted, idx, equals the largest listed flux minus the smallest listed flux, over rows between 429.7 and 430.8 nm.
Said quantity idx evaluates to 2.5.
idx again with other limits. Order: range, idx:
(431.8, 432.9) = 5.3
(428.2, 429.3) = 2.2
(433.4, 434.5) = 5.3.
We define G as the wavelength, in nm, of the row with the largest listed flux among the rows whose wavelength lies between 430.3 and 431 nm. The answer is 430.544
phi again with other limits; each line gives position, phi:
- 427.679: 14.9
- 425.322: 13.7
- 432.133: 15.1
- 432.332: 12.6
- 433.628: 15.5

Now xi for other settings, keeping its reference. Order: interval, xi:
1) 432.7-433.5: 432.731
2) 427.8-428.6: 428.566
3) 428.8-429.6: 428.961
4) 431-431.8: 431.040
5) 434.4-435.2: 435.129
